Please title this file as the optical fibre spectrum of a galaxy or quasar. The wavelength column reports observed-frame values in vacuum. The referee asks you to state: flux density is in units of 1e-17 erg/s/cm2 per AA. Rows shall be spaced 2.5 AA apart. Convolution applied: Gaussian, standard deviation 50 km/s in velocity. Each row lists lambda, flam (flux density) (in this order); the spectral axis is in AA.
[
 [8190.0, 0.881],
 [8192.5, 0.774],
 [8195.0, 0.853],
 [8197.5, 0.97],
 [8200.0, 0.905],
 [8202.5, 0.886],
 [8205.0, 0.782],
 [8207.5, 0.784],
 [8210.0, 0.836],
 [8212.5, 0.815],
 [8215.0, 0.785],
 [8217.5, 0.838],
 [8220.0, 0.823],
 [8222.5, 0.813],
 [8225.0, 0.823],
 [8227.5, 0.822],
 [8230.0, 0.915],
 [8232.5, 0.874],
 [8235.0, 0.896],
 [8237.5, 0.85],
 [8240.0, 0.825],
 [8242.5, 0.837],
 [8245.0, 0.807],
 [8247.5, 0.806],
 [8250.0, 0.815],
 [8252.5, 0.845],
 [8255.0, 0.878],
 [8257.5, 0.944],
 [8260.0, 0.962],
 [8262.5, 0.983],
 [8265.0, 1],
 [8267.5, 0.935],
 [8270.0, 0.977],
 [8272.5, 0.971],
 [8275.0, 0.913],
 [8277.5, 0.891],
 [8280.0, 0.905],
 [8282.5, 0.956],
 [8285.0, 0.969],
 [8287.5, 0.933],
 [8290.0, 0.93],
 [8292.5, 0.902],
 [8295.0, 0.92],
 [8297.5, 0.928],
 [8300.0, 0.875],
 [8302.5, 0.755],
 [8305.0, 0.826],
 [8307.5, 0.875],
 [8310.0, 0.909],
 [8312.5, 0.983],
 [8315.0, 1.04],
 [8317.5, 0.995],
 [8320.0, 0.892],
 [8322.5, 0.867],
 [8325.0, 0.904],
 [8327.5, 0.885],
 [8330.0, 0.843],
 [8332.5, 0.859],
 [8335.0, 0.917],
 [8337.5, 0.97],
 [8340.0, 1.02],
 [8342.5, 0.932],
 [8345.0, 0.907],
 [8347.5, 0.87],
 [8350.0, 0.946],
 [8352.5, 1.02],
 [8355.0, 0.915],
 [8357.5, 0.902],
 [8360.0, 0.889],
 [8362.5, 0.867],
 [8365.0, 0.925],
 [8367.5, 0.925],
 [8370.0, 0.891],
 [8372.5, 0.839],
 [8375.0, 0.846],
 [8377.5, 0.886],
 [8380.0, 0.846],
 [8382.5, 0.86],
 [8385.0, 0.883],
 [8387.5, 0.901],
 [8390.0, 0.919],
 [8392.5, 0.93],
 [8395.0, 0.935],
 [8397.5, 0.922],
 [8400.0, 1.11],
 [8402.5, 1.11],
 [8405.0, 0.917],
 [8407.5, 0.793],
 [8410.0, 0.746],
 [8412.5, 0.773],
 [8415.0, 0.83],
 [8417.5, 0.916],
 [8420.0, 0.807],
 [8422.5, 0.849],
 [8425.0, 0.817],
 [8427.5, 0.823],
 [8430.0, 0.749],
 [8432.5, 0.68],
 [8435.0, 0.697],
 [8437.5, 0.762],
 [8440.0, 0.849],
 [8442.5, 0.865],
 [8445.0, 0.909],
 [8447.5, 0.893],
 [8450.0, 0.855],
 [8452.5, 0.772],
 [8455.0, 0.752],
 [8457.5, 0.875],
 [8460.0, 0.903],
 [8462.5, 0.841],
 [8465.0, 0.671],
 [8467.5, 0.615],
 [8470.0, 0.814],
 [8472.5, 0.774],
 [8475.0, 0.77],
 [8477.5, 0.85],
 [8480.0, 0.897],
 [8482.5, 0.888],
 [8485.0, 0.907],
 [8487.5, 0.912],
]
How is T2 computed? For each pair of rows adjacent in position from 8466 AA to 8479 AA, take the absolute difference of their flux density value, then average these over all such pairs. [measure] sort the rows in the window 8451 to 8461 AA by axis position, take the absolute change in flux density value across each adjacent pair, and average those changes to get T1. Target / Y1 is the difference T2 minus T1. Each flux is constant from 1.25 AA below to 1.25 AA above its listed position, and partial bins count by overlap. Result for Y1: 0.024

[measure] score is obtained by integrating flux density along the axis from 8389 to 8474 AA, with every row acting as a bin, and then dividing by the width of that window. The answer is 0.84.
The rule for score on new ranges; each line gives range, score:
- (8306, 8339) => 0.92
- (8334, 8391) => 0.91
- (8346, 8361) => 0.92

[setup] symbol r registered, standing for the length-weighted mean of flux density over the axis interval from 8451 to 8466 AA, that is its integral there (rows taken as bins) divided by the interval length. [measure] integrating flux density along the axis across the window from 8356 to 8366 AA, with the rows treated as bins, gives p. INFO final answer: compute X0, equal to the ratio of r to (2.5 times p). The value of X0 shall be 0.036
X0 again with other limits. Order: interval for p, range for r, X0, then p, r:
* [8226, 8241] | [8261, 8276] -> 0.030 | 13.0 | 0.964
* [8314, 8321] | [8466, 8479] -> 0.045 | 6.8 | 0.765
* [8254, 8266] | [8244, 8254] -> 0.029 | 11.4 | 0.820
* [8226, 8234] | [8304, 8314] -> 0.052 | 7.0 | 0.904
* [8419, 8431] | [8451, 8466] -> 0.033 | 9.7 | 0.805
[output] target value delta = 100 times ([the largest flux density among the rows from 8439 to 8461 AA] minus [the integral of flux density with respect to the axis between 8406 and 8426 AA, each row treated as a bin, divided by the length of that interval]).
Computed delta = 9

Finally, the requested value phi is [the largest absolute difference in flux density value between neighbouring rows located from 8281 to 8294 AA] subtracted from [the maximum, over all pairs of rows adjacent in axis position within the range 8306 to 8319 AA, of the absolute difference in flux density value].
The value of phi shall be 0.04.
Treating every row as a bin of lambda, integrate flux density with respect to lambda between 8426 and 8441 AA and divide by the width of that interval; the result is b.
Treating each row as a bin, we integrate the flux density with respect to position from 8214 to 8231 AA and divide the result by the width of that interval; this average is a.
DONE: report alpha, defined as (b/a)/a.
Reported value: 1.1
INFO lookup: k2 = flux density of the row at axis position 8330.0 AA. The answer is 0.843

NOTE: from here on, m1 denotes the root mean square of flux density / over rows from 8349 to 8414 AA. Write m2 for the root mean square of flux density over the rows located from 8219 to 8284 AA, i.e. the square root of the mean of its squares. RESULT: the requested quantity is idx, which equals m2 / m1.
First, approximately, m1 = 0.91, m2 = 0.889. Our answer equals 0.98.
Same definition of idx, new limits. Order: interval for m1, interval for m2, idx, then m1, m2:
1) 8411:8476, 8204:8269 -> 1.07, 0.81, 0.860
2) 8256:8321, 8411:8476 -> 0.87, 0.93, 0.806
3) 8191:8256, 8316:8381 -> 1.08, 0.84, 0.907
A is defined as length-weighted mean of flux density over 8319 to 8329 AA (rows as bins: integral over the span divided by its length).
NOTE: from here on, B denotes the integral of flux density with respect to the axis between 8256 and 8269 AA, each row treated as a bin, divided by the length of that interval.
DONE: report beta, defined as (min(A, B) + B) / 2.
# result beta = 0.92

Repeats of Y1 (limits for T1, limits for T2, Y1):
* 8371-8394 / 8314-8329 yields 0.024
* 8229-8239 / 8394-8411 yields 0.058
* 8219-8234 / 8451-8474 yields 0.056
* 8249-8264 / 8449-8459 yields 0.042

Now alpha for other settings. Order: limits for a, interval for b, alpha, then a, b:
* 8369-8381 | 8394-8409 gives 1.3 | 0.86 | 0.96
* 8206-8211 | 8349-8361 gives 1.4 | 0.81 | 0.94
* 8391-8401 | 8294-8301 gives 1.0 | 0.97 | 0.91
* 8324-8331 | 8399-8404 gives 1.4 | 0.88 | 1.10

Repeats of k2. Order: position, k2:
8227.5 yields 0.822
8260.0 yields 0.962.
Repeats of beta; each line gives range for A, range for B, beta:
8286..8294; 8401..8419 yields 0.87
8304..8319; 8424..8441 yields 0.77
